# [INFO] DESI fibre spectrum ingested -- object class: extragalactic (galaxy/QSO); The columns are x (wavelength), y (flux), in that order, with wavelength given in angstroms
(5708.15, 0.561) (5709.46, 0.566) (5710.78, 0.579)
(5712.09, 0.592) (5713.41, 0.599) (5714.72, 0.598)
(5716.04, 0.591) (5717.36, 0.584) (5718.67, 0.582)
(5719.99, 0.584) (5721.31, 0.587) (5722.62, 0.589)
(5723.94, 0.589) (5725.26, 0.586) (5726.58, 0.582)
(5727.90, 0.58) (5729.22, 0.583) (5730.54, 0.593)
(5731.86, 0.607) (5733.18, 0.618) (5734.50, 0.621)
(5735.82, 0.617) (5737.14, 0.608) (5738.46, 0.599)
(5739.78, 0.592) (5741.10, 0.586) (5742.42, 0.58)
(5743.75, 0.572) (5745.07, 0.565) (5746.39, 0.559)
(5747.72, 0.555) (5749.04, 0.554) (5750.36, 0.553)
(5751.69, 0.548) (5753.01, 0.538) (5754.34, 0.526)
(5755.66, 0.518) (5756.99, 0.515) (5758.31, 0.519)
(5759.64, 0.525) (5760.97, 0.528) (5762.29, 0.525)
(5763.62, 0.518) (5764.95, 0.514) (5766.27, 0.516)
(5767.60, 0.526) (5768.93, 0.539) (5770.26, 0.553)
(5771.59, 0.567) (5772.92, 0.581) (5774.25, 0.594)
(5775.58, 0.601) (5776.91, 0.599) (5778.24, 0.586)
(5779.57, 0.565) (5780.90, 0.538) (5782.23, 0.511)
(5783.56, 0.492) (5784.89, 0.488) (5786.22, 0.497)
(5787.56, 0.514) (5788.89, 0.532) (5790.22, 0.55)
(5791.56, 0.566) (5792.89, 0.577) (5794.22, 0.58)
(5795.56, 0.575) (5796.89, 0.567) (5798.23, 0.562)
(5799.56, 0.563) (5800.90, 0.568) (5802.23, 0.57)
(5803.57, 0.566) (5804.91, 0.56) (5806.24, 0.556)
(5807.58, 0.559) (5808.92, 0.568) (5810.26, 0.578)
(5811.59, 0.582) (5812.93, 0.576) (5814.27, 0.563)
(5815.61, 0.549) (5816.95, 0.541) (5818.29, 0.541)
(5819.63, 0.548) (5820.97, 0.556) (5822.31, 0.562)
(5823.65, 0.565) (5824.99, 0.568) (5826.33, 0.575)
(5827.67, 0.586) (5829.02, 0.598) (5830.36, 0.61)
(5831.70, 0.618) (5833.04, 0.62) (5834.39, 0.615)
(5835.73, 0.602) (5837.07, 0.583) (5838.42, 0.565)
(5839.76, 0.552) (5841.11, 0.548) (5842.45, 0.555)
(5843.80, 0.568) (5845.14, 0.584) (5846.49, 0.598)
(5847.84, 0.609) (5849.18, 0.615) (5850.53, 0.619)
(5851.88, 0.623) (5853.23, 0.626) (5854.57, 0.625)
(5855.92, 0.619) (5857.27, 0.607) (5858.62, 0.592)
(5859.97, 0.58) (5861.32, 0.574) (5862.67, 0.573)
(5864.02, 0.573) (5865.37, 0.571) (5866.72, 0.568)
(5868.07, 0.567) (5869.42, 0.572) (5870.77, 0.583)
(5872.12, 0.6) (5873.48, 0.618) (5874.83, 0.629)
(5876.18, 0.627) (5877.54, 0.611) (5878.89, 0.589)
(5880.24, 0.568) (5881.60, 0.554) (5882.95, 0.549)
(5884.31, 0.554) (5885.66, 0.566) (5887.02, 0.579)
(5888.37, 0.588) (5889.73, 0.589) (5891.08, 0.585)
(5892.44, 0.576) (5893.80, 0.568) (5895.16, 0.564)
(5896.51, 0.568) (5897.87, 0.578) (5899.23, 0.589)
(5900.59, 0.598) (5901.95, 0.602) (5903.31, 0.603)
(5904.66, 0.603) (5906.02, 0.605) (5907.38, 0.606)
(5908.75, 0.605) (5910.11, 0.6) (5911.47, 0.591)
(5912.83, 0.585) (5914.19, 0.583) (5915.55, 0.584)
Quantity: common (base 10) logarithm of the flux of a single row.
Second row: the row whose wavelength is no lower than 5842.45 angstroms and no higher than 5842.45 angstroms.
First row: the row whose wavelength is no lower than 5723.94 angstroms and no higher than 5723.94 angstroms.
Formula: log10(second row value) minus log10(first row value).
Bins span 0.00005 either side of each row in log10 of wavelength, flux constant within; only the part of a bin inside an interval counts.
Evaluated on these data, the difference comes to -0.03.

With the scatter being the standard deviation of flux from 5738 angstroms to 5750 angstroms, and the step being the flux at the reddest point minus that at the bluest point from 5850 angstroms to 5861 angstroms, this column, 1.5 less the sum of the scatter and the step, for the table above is 1.52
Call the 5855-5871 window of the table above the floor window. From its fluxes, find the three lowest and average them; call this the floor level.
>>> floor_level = 0.569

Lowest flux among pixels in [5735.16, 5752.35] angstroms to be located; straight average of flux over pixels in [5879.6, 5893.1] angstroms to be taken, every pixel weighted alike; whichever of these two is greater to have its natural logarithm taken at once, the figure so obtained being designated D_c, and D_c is -0.56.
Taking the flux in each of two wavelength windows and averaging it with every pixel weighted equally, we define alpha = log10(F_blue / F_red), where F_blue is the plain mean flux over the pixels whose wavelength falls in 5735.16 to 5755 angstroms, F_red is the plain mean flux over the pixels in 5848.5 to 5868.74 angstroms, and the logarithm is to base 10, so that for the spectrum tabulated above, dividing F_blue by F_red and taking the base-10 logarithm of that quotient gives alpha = -0.019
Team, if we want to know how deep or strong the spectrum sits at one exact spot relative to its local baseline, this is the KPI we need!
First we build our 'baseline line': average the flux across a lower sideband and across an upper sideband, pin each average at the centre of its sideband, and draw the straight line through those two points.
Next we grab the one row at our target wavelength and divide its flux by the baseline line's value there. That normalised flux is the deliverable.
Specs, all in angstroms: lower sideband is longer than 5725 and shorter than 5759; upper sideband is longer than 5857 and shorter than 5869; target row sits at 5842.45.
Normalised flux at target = 0.96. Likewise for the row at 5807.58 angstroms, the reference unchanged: 0.97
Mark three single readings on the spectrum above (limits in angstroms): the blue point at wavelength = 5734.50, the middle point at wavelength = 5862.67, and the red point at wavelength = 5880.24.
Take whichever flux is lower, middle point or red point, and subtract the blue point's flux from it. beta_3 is -0.05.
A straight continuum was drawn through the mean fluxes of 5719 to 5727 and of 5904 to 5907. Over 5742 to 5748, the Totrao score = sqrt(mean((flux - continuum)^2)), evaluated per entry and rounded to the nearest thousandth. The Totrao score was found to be 0.024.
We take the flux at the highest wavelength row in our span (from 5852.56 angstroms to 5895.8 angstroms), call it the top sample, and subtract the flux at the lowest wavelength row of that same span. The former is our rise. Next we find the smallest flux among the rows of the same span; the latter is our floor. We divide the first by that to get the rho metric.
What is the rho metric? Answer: -0.11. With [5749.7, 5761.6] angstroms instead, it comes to -0.05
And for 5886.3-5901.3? 0.03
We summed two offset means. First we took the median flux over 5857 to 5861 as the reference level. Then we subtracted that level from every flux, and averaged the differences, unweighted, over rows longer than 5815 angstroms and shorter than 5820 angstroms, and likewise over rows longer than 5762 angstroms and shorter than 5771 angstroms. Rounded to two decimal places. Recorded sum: -0.11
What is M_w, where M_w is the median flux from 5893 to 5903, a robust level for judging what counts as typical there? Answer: 0.578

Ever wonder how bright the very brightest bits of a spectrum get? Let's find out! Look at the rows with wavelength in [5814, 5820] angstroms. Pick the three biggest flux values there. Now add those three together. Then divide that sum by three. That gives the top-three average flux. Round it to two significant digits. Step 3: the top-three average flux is 0.55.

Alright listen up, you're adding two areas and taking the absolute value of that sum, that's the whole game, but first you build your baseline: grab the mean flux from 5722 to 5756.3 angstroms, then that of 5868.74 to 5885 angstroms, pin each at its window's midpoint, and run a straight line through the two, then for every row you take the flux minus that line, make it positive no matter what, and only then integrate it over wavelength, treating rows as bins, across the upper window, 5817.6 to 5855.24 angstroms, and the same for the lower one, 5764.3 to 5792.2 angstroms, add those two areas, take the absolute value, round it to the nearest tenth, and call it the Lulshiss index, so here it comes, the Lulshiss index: 2.1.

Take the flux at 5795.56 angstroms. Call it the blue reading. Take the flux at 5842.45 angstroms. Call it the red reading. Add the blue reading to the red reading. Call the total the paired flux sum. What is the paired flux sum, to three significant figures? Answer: 1.13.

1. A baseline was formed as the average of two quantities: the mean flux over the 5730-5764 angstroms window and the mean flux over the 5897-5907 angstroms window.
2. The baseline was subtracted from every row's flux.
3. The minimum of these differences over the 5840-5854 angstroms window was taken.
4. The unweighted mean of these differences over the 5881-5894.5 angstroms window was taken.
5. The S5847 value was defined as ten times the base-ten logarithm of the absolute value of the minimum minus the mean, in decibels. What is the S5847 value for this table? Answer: -16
